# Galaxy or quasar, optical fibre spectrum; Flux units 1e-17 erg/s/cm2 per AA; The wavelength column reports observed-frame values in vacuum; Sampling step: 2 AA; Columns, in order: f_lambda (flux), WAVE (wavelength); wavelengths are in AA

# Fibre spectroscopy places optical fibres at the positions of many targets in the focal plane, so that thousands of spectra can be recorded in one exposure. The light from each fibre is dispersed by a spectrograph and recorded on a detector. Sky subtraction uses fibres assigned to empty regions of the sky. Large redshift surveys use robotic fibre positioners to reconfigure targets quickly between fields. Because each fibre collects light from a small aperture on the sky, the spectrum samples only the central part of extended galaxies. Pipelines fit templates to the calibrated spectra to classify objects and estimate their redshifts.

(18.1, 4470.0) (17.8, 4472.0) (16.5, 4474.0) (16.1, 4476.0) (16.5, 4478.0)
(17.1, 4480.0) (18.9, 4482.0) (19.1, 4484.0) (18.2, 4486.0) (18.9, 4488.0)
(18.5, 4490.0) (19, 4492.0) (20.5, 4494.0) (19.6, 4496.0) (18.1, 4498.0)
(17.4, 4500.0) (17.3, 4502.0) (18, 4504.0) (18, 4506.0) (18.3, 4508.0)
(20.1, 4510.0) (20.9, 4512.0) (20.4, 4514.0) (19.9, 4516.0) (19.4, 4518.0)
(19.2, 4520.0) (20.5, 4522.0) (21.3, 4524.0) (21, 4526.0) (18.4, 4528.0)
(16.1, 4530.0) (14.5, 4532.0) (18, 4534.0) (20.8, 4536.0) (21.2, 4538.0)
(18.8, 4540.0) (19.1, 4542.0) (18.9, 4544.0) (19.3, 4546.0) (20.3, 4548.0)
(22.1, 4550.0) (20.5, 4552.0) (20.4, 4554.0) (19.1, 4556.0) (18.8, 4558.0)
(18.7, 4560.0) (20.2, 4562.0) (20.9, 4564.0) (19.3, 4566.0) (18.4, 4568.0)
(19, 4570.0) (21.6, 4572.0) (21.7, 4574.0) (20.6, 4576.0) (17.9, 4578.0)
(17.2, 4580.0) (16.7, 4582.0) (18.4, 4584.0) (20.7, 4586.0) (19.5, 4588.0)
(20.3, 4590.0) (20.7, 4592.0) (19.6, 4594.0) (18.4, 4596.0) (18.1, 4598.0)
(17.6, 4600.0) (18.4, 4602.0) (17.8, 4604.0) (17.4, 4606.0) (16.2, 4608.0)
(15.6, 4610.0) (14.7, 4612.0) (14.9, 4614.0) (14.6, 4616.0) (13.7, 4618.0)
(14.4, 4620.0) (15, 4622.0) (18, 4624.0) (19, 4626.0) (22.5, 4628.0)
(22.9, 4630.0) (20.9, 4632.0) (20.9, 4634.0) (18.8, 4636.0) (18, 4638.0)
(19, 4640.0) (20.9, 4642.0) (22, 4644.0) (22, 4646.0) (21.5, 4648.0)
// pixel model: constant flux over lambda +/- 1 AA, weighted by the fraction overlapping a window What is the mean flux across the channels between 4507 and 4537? 19.3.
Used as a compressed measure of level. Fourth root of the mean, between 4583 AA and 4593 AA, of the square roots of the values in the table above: 1.45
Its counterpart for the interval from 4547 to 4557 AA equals 1.46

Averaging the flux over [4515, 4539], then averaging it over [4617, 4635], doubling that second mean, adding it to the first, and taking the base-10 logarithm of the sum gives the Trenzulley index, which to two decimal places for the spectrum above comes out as 1.75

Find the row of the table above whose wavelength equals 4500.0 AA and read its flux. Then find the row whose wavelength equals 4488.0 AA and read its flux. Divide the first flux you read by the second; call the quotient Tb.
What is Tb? 0.92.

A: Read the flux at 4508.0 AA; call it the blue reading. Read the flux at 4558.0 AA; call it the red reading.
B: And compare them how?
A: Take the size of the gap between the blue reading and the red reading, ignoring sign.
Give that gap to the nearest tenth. 0.5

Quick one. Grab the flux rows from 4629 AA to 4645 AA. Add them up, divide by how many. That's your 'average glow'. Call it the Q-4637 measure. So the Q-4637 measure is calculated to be 20.4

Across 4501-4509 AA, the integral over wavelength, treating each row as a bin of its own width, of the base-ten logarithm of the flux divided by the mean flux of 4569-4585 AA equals -0.23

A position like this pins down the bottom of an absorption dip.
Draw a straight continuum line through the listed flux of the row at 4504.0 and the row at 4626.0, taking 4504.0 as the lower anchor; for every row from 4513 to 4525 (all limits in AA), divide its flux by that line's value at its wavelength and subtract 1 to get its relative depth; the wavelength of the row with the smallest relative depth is 4520.0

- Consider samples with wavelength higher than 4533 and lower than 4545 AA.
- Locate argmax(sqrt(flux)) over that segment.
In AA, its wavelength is 4538.0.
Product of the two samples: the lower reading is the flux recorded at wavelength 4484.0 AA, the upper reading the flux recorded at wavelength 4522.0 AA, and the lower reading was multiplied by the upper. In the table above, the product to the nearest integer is 392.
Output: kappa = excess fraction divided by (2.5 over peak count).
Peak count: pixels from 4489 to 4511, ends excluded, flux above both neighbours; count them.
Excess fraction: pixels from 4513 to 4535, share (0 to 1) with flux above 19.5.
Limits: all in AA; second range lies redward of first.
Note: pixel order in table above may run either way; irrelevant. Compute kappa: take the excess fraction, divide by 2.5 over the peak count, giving 0.18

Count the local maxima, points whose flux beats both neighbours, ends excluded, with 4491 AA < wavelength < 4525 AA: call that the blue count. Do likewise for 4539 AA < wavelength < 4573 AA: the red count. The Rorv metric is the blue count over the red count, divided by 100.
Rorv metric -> 0.0067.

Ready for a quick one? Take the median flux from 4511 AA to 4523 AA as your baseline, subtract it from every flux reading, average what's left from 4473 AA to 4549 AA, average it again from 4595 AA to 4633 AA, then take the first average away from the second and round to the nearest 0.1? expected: -1.4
